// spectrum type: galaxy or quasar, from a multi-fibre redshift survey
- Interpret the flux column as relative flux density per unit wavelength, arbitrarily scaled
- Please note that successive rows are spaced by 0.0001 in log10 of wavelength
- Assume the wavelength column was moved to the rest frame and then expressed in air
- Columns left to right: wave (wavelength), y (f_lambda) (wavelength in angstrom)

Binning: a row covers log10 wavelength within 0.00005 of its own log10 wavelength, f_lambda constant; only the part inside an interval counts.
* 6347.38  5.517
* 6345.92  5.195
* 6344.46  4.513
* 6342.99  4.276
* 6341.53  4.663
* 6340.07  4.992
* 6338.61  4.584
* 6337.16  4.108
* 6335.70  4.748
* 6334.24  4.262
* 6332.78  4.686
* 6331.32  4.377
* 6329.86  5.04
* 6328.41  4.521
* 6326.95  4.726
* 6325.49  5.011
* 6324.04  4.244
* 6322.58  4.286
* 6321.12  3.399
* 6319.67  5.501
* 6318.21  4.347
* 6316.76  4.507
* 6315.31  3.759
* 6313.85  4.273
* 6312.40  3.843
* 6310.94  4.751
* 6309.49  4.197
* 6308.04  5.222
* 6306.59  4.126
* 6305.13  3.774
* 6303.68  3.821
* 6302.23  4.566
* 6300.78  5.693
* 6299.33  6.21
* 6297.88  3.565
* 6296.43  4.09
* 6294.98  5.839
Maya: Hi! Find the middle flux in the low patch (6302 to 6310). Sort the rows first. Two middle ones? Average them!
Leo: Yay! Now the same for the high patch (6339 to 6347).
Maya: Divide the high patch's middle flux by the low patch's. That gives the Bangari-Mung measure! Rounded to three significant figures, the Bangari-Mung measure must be 1.12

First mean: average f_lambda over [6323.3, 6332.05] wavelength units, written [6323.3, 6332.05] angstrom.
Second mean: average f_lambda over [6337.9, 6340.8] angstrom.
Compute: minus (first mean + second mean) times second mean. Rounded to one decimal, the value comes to -45.2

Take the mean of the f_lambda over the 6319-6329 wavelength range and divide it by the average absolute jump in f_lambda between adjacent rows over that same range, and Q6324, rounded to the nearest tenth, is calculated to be 6.3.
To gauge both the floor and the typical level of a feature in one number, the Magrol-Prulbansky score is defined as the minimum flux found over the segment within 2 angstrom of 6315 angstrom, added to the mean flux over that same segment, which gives 7.9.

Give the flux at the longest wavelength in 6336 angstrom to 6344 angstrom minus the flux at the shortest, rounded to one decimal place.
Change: 0.2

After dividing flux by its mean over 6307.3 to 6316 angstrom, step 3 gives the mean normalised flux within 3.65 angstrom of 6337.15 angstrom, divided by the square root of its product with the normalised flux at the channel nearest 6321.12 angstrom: 1.16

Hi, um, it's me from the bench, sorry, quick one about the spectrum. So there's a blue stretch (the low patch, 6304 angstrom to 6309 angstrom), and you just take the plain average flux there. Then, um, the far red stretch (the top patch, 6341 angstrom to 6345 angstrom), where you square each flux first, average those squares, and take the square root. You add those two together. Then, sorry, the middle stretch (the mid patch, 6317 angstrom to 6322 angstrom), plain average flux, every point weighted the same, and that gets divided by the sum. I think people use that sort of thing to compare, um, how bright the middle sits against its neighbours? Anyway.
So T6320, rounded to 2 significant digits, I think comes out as 0.50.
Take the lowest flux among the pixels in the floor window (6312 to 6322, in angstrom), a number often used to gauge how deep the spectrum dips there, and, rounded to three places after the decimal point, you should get 3.399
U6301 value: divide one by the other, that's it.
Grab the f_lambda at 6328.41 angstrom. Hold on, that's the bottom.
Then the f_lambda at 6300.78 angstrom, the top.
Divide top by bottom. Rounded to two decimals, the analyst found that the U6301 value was 1.26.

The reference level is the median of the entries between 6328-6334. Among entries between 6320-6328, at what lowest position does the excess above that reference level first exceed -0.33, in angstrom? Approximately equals 6322.58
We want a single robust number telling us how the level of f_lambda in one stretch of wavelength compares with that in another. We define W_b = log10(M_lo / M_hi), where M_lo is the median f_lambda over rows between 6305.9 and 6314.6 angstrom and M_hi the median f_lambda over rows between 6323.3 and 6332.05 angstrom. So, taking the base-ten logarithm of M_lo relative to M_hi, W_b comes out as -0.038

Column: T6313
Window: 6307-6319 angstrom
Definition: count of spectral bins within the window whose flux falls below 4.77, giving 7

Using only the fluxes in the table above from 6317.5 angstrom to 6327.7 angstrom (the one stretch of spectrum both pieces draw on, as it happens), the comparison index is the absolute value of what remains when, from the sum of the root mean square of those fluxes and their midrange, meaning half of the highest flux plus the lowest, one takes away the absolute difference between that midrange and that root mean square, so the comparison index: 8.9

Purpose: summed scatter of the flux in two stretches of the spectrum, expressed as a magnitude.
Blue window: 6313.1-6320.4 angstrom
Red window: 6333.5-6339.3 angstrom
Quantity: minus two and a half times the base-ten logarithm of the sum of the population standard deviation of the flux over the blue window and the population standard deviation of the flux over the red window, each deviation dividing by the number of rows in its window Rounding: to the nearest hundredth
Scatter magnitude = 0.21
